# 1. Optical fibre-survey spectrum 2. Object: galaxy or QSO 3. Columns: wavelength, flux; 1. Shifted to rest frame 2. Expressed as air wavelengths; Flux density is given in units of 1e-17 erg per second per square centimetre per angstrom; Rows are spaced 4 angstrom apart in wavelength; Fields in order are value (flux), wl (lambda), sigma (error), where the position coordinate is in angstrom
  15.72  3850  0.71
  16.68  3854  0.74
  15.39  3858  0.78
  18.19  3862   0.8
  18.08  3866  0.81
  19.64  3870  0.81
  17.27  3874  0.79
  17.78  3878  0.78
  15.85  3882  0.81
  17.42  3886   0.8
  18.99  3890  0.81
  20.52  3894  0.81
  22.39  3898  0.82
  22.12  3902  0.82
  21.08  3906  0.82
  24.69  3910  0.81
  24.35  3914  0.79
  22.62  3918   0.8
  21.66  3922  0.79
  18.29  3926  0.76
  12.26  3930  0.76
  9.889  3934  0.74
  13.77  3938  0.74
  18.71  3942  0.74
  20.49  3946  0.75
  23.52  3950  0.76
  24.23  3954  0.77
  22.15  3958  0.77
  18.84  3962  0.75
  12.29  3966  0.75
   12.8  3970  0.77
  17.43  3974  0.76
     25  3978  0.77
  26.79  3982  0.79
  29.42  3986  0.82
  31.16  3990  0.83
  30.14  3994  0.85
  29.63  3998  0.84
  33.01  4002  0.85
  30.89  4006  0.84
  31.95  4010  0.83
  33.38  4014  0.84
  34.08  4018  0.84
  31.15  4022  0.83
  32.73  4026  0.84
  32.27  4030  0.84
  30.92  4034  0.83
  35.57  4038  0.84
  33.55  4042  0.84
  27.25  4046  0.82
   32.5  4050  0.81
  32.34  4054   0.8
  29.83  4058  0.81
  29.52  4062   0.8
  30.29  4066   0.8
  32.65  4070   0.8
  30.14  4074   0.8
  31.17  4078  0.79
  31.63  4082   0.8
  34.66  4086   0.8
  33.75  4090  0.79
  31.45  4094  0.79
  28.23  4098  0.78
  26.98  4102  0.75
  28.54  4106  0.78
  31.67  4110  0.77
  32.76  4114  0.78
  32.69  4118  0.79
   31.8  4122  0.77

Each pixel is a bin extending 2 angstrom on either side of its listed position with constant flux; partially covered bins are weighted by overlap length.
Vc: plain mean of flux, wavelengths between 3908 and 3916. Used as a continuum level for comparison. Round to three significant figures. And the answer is 24.5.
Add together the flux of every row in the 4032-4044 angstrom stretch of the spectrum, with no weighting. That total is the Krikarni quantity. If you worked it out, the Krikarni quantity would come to 100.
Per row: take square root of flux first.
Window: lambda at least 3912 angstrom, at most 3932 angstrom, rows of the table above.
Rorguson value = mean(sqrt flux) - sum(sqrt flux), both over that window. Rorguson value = -18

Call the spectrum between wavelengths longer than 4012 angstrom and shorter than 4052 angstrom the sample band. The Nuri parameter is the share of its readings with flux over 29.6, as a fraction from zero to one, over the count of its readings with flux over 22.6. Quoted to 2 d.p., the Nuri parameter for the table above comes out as 0.09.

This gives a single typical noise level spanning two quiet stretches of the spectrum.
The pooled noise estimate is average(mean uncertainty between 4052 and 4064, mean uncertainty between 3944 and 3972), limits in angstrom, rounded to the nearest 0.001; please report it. 0.782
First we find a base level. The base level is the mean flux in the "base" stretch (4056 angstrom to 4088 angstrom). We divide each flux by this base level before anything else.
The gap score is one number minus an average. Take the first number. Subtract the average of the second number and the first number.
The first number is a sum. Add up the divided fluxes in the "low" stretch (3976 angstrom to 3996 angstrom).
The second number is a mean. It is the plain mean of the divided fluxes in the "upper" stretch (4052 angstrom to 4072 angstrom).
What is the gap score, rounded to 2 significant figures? 1.8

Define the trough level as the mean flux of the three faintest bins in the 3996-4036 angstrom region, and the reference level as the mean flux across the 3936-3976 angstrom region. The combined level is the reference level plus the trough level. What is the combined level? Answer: 49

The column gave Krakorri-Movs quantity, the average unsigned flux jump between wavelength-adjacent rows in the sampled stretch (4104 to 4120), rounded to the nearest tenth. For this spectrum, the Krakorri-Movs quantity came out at 1.4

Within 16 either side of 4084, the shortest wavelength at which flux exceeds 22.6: 4070 angstrom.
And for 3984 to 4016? 3986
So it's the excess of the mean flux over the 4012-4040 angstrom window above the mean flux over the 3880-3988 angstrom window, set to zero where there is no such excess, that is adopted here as 13.0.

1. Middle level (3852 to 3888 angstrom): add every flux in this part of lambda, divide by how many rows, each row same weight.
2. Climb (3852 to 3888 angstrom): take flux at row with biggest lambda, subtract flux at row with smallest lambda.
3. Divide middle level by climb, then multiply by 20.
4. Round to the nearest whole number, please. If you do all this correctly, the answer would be 469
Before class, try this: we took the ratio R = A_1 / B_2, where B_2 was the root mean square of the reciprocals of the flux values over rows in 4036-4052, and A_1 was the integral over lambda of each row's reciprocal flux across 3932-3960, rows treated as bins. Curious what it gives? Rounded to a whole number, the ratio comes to 51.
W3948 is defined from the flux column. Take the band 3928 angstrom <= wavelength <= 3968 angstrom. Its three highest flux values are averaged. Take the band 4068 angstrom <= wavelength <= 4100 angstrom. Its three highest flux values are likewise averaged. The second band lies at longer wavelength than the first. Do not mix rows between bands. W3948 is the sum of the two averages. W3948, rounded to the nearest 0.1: 57.0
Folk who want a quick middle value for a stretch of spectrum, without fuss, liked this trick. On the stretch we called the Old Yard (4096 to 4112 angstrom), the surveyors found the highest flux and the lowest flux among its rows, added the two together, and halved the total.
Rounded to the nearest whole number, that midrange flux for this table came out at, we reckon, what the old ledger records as 29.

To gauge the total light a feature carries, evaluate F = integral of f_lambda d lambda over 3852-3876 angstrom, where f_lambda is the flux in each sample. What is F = 421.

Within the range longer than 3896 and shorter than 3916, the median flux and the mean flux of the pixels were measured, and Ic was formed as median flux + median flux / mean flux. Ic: 23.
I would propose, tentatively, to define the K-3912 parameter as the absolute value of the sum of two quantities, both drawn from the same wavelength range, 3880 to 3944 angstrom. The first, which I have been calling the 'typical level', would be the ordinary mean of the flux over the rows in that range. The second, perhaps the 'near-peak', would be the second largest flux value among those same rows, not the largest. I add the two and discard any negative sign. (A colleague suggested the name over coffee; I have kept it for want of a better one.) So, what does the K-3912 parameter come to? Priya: 43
